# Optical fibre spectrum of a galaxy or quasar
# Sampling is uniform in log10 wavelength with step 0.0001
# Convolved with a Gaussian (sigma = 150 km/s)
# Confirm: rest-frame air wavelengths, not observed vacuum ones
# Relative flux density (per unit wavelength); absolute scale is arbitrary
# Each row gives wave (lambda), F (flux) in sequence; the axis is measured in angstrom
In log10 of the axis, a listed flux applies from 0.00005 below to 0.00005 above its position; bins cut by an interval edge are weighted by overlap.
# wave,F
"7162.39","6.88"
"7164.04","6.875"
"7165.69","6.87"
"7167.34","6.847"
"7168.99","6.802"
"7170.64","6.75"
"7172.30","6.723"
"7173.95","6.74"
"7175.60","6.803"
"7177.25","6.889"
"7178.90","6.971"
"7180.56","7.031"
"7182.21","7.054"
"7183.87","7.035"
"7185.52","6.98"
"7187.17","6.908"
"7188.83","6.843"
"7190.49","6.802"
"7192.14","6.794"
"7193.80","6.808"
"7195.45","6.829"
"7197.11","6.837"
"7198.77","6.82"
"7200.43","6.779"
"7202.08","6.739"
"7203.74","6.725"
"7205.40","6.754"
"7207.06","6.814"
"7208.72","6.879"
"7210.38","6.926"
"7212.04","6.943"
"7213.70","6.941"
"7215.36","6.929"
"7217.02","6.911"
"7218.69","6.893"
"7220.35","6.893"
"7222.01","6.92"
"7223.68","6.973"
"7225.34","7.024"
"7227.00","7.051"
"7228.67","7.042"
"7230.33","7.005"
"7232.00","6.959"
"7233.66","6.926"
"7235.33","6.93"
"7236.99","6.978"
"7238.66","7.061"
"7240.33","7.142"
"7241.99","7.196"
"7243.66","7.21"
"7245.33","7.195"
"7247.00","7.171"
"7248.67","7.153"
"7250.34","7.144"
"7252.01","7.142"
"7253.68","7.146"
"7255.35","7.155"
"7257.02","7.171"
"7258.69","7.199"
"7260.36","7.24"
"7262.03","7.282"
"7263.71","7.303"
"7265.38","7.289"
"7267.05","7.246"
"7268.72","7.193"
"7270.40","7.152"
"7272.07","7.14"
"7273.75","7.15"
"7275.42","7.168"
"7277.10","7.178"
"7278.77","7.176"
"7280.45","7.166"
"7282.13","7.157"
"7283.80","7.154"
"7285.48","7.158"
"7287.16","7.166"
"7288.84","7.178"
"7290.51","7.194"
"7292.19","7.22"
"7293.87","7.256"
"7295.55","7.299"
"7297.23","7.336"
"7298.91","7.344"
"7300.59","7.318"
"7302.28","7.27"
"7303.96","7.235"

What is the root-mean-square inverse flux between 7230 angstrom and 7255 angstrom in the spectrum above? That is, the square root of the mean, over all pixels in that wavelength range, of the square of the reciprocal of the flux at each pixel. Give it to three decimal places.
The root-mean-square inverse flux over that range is 0.141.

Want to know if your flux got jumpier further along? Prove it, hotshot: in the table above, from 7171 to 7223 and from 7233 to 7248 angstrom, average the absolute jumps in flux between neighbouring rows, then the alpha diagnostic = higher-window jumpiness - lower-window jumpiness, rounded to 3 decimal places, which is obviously 0.006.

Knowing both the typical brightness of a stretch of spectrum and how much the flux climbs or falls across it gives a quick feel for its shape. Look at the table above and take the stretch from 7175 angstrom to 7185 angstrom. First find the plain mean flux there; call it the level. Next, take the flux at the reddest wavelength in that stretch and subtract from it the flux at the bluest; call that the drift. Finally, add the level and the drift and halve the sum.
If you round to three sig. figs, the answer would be 3.60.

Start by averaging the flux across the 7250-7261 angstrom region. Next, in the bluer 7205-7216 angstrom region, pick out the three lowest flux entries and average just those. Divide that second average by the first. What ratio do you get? 0.950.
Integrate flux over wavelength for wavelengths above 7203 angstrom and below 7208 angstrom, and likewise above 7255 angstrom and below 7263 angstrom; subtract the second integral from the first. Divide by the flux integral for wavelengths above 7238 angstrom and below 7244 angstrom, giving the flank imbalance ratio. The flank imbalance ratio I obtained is -0.56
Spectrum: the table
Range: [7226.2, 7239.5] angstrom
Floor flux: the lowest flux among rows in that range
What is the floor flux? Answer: 6.926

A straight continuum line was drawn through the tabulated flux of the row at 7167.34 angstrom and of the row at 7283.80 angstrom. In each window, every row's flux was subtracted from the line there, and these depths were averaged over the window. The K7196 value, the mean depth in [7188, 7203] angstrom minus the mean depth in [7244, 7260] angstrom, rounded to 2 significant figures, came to 0.21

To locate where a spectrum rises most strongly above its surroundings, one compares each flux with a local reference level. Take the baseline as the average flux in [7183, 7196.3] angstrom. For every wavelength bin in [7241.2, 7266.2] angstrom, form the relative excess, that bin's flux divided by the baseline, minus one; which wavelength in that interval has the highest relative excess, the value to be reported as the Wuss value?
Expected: 7263.71 angstrom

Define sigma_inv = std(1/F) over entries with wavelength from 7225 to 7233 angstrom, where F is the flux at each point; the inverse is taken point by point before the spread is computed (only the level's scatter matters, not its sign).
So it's 0.0007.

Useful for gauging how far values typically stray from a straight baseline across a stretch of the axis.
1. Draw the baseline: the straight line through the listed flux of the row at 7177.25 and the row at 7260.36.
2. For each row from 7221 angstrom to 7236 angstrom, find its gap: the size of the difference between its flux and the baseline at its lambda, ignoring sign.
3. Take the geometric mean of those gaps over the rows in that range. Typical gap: 0.11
